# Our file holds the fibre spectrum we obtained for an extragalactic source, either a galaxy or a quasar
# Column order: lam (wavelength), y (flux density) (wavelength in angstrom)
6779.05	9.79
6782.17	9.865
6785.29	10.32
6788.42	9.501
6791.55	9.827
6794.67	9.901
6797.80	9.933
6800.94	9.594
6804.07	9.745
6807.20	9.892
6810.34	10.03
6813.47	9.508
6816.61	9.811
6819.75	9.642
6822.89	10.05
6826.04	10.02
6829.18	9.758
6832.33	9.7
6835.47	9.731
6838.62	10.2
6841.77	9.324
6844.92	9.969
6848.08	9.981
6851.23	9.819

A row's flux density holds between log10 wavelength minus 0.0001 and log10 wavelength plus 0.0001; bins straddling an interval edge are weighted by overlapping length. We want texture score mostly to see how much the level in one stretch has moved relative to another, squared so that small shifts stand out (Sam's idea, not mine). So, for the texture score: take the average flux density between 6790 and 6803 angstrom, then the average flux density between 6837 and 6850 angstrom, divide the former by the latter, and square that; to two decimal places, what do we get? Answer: 0.99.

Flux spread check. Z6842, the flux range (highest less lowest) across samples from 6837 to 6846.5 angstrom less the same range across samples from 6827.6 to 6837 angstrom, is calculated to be 0.82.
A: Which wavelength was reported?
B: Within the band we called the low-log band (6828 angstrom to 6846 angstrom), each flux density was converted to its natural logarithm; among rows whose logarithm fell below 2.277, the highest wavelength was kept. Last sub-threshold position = 6841.77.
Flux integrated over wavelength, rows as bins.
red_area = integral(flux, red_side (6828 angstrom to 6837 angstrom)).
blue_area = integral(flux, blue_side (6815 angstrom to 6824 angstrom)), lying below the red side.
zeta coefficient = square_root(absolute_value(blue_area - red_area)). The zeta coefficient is 0.9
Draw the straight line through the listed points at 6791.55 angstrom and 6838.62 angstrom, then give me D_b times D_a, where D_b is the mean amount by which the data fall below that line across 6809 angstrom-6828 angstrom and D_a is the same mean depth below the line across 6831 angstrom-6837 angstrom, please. 0.09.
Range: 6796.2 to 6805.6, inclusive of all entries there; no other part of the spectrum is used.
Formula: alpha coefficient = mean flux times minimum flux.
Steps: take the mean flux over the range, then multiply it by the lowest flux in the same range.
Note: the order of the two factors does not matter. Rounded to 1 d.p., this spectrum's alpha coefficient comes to 93.6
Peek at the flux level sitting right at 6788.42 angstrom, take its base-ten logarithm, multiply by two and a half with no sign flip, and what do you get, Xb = 2.44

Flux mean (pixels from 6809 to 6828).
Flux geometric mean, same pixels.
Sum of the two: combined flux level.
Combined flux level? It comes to 19.7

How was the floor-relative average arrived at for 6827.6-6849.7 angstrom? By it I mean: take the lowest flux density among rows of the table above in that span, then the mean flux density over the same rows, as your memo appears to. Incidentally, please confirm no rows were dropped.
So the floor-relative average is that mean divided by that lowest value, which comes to 1.05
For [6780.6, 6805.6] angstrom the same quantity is 1.04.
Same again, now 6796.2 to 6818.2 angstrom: 1.03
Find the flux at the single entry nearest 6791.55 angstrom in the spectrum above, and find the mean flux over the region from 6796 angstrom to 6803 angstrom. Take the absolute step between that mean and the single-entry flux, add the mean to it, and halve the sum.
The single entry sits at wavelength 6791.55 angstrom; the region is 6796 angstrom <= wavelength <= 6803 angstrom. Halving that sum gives 4.91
